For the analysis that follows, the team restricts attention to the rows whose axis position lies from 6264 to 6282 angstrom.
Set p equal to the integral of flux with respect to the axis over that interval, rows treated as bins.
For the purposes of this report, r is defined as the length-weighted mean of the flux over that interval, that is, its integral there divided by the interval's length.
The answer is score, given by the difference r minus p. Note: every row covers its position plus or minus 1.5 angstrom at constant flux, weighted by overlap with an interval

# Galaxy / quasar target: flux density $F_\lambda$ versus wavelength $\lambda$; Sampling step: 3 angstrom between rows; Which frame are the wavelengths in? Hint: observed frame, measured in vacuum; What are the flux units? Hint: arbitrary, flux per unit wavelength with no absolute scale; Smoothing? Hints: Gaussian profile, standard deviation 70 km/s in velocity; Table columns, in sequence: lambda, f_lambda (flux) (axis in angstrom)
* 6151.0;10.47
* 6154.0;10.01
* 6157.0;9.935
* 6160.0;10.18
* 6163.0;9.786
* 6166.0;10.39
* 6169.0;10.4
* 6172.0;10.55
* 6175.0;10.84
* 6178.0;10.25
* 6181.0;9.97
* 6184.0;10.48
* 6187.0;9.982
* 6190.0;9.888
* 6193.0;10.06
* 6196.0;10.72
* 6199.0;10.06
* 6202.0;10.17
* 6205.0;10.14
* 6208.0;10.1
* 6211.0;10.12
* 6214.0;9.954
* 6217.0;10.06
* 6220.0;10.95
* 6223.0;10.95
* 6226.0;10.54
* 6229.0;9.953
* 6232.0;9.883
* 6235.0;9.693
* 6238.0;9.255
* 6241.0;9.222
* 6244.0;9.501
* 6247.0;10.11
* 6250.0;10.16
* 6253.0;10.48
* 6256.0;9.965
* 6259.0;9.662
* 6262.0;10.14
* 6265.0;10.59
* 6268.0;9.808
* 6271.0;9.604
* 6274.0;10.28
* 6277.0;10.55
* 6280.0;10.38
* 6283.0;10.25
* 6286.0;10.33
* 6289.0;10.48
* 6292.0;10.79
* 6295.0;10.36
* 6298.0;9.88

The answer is -173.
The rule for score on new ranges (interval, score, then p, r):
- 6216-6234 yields -176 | 187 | 10.4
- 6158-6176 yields -176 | 186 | 10.3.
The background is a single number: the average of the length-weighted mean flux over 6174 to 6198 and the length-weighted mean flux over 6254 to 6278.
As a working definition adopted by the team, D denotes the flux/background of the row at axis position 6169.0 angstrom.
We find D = 1.023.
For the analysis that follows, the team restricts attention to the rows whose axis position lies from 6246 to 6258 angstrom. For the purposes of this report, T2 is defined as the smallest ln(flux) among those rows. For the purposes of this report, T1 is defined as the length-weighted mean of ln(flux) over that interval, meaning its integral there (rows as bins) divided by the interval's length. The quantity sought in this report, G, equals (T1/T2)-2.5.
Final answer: -1.492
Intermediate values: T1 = 2.32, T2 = 2.30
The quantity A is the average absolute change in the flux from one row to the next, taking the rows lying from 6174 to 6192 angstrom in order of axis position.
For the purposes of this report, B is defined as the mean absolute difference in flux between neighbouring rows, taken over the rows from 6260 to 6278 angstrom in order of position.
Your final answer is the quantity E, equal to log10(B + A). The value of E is -0.06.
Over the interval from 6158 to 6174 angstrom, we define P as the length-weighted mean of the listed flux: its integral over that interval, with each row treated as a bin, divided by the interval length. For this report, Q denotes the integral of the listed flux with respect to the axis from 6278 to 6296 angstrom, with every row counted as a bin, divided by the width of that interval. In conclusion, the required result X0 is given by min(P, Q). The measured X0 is 10.3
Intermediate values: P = 10.3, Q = 10.4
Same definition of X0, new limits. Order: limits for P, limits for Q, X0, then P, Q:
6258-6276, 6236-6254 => 9.8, 10.0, 9.8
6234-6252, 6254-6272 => 9.7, 9.7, 10.0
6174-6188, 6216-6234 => 10.3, 10.3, 10.4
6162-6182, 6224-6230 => 10.3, 10.3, 10.3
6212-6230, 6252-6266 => 10.1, 10.4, 10.1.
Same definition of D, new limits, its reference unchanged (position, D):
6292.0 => 1.061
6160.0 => 1.001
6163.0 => 0.963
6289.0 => 1.031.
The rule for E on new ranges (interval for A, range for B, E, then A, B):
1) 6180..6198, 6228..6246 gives -0.23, 0.39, 0.202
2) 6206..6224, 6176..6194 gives -0.26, 0.24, 0.311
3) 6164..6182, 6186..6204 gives -0.22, 0.26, 0.339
